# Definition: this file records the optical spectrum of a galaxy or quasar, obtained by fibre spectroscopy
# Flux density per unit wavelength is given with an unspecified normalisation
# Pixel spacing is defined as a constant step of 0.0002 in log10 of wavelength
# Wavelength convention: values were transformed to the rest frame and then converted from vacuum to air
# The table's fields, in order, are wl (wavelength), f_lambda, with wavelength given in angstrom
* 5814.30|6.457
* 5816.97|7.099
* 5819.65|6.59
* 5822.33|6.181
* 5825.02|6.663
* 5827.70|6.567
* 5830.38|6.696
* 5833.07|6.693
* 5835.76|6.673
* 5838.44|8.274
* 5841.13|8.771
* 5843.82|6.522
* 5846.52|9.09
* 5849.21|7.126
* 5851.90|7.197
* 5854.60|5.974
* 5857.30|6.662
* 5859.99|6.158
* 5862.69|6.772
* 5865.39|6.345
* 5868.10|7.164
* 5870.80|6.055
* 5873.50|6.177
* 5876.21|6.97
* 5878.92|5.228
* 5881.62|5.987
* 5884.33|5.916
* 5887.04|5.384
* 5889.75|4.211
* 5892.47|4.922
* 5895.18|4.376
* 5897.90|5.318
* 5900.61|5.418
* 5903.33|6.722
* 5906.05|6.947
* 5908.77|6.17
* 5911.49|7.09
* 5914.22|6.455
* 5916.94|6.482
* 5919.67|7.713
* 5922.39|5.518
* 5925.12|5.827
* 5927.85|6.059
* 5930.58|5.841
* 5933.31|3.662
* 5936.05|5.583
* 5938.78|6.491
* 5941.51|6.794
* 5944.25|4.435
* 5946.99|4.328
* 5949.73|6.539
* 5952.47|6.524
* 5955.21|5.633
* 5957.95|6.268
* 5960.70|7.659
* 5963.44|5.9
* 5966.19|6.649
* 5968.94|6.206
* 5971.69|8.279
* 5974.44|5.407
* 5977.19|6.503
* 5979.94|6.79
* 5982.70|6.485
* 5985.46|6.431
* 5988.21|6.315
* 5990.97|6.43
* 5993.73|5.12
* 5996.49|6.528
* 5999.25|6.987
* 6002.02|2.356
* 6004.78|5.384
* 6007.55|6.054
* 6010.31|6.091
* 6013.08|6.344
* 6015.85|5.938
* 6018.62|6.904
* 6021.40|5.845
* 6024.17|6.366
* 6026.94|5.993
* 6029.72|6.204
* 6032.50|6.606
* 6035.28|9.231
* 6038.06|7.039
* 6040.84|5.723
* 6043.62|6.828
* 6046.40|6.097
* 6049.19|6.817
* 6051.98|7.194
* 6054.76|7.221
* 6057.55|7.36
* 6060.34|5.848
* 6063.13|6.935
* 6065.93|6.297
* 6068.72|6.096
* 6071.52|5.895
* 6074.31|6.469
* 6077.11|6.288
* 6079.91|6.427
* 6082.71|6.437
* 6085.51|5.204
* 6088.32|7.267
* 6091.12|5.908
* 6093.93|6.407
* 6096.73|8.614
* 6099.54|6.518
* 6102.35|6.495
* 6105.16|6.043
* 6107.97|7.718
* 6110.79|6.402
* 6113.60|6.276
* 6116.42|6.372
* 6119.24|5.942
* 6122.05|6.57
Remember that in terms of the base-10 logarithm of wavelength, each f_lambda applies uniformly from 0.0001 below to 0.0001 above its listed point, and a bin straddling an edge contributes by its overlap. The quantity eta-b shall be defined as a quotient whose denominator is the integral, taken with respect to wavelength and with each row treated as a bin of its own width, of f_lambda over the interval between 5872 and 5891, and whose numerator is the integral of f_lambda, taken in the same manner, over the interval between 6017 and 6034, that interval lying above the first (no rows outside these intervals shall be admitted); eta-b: 1.0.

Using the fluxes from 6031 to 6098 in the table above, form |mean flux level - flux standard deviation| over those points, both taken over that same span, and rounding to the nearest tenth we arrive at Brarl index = 5.8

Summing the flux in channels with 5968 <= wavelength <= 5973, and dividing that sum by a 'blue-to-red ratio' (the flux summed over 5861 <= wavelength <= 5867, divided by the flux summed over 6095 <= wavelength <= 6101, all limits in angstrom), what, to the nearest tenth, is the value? 16.7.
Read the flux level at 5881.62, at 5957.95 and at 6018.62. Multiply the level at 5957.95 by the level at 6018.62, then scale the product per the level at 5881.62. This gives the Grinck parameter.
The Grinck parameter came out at 7.2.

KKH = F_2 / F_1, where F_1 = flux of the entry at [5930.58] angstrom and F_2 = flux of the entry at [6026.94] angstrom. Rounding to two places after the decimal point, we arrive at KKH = 1.03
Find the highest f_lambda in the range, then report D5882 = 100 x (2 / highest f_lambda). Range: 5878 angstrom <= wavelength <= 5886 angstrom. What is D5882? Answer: 33.4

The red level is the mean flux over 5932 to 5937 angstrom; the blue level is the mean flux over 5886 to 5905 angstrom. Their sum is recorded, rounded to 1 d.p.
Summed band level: 9.8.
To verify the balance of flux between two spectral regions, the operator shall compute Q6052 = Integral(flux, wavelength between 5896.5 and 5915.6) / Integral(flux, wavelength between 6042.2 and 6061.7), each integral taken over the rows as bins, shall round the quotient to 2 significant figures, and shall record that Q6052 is 0.91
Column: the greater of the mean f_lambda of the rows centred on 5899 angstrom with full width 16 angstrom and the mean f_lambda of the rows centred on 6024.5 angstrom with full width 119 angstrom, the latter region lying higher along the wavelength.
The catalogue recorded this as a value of 6.38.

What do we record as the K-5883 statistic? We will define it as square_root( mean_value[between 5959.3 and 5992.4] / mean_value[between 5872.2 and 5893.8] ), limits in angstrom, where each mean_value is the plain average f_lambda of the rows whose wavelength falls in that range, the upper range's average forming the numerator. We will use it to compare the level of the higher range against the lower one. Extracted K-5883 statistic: 1.08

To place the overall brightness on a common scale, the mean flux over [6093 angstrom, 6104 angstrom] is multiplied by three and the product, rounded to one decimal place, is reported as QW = 21.0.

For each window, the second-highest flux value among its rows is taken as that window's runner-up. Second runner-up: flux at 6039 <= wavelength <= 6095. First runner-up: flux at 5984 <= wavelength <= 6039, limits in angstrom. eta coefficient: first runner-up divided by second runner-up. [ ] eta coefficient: 0.97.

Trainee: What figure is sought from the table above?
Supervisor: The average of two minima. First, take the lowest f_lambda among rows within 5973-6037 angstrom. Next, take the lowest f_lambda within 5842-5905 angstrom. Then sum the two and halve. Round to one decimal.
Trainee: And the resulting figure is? 3.3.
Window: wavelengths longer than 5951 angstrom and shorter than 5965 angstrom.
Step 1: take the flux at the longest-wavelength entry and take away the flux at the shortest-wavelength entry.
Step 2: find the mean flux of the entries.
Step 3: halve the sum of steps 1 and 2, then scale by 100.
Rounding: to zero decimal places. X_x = 289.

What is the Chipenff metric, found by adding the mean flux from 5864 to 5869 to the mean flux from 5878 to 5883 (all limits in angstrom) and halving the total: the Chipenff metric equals 6.2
